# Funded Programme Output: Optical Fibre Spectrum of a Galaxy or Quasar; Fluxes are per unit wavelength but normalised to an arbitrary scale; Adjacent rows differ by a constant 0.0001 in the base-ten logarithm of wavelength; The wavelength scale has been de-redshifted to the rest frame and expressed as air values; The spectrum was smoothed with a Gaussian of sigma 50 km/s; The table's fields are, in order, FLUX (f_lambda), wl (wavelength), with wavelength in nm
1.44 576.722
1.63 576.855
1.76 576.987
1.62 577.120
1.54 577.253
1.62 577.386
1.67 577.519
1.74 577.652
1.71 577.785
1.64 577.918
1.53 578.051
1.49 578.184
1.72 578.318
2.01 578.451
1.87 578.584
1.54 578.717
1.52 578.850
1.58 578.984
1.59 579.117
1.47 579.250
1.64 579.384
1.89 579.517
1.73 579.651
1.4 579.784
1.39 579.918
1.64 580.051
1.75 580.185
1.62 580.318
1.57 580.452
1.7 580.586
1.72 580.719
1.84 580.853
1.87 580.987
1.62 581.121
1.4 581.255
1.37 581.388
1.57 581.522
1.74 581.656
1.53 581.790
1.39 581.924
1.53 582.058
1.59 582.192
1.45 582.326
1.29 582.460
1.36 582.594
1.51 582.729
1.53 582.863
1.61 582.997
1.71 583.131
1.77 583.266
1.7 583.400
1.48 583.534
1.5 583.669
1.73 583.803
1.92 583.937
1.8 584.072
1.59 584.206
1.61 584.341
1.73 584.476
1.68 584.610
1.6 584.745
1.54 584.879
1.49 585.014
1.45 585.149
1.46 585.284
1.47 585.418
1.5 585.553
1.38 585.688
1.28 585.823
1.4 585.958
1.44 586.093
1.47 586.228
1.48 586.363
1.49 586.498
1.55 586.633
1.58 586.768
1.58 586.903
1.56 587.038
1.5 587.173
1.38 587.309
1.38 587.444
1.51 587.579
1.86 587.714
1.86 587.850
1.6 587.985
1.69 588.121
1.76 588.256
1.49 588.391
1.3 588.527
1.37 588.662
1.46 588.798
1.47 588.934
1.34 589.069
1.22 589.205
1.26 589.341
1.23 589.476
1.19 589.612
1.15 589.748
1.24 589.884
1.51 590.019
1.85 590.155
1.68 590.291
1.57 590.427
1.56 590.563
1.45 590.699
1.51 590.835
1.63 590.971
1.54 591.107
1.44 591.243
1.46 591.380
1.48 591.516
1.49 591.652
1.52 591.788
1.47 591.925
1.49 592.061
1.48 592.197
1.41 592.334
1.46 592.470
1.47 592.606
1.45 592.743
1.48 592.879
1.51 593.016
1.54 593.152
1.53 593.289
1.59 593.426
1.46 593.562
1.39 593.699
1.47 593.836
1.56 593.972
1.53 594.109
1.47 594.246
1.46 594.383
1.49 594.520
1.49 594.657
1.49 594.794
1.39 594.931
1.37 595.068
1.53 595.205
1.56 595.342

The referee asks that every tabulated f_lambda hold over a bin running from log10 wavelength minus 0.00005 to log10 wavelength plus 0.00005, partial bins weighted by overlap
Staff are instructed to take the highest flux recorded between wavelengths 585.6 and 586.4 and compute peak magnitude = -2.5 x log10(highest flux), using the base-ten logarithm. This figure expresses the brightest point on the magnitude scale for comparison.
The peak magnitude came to -0.43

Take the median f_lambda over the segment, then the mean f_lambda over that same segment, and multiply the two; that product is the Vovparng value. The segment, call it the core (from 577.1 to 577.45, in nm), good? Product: 2.6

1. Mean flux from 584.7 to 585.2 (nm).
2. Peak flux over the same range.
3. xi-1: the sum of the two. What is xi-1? 3.12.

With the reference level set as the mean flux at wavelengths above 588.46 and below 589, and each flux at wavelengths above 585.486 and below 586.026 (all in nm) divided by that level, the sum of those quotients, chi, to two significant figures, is 4.0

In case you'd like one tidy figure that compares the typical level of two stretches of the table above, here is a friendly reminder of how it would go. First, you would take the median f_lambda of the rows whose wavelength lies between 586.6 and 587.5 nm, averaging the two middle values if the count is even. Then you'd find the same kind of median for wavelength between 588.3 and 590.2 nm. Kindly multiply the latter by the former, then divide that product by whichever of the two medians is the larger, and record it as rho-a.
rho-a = 1.32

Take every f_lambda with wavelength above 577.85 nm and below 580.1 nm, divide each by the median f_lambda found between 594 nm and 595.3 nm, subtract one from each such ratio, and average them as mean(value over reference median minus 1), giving 0.092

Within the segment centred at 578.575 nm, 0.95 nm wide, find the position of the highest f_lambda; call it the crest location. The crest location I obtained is 578.451 nm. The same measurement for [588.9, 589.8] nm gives 588.934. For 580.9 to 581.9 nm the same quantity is 580.987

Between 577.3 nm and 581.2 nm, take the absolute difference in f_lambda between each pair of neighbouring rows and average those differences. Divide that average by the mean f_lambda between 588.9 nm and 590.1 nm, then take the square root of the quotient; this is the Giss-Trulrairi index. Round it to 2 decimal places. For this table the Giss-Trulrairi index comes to 0.31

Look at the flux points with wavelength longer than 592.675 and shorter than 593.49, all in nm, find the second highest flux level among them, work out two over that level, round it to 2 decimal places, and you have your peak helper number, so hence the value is 1.30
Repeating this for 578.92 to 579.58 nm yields 1.22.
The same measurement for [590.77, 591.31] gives 1.30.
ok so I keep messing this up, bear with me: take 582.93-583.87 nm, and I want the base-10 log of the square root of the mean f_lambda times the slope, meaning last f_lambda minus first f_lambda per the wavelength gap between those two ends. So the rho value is -0.31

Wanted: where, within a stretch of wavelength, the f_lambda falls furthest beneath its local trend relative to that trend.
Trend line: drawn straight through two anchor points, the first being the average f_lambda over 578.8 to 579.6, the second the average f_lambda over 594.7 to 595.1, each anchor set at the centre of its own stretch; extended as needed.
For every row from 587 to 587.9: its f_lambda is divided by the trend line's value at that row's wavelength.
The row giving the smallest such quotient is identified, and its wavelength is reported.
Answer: 587.309 nm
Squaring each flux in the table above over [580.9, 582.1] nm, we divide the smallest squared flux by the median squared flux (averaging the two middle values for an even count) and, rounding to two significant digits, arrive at 0.80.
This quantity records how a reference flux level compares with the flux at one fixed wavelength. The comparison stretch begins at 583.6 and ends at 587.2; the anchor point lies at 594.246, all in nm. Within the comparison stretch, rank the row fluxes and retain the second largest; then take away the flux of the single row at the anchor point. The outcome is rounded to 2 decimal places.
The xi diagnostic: 0.33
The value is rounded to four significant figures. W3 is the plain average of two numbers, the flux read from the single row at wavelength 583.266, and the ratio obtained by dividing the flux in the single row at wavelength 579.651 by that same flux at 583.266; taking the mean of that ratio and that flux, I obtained 1.374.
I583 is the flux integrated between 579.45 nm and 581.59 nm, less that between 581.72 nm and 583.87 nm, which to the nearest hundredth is 0.17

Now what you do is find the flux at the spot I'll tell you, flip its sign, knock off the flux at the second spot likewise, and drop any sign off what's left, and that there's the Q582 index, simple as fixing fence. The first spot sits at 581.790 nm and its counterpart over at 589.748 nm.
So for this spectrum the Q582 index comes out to 2.68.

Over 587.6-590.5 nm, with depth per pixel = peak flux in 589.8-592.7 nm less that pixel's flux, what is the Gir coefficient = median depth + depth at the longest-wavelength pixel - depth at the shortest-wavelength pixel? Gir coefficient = 0.67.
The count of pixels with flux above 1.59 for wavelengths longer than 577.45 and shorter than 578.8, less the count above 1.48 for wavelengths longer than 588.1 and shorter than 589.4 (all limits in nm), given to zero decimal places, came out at 4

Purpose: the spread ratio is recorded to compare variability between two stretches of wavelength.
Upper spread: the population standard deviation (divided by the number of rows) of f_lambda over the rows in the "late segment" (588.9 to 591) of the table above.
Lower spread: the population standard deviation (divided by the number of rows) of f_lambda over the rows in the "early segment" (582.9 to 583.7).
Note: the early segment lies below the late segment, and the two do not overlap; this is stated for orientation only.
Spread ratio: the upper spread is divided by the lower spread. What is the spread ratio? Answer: 1.82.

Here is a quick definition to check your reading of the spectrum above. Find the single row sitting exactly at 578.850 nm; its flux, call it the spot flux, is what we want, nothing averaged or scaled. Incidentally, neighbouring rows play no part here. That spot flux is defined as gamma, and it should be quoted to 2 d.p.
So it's 1.52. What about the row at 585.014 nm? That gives 1.49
